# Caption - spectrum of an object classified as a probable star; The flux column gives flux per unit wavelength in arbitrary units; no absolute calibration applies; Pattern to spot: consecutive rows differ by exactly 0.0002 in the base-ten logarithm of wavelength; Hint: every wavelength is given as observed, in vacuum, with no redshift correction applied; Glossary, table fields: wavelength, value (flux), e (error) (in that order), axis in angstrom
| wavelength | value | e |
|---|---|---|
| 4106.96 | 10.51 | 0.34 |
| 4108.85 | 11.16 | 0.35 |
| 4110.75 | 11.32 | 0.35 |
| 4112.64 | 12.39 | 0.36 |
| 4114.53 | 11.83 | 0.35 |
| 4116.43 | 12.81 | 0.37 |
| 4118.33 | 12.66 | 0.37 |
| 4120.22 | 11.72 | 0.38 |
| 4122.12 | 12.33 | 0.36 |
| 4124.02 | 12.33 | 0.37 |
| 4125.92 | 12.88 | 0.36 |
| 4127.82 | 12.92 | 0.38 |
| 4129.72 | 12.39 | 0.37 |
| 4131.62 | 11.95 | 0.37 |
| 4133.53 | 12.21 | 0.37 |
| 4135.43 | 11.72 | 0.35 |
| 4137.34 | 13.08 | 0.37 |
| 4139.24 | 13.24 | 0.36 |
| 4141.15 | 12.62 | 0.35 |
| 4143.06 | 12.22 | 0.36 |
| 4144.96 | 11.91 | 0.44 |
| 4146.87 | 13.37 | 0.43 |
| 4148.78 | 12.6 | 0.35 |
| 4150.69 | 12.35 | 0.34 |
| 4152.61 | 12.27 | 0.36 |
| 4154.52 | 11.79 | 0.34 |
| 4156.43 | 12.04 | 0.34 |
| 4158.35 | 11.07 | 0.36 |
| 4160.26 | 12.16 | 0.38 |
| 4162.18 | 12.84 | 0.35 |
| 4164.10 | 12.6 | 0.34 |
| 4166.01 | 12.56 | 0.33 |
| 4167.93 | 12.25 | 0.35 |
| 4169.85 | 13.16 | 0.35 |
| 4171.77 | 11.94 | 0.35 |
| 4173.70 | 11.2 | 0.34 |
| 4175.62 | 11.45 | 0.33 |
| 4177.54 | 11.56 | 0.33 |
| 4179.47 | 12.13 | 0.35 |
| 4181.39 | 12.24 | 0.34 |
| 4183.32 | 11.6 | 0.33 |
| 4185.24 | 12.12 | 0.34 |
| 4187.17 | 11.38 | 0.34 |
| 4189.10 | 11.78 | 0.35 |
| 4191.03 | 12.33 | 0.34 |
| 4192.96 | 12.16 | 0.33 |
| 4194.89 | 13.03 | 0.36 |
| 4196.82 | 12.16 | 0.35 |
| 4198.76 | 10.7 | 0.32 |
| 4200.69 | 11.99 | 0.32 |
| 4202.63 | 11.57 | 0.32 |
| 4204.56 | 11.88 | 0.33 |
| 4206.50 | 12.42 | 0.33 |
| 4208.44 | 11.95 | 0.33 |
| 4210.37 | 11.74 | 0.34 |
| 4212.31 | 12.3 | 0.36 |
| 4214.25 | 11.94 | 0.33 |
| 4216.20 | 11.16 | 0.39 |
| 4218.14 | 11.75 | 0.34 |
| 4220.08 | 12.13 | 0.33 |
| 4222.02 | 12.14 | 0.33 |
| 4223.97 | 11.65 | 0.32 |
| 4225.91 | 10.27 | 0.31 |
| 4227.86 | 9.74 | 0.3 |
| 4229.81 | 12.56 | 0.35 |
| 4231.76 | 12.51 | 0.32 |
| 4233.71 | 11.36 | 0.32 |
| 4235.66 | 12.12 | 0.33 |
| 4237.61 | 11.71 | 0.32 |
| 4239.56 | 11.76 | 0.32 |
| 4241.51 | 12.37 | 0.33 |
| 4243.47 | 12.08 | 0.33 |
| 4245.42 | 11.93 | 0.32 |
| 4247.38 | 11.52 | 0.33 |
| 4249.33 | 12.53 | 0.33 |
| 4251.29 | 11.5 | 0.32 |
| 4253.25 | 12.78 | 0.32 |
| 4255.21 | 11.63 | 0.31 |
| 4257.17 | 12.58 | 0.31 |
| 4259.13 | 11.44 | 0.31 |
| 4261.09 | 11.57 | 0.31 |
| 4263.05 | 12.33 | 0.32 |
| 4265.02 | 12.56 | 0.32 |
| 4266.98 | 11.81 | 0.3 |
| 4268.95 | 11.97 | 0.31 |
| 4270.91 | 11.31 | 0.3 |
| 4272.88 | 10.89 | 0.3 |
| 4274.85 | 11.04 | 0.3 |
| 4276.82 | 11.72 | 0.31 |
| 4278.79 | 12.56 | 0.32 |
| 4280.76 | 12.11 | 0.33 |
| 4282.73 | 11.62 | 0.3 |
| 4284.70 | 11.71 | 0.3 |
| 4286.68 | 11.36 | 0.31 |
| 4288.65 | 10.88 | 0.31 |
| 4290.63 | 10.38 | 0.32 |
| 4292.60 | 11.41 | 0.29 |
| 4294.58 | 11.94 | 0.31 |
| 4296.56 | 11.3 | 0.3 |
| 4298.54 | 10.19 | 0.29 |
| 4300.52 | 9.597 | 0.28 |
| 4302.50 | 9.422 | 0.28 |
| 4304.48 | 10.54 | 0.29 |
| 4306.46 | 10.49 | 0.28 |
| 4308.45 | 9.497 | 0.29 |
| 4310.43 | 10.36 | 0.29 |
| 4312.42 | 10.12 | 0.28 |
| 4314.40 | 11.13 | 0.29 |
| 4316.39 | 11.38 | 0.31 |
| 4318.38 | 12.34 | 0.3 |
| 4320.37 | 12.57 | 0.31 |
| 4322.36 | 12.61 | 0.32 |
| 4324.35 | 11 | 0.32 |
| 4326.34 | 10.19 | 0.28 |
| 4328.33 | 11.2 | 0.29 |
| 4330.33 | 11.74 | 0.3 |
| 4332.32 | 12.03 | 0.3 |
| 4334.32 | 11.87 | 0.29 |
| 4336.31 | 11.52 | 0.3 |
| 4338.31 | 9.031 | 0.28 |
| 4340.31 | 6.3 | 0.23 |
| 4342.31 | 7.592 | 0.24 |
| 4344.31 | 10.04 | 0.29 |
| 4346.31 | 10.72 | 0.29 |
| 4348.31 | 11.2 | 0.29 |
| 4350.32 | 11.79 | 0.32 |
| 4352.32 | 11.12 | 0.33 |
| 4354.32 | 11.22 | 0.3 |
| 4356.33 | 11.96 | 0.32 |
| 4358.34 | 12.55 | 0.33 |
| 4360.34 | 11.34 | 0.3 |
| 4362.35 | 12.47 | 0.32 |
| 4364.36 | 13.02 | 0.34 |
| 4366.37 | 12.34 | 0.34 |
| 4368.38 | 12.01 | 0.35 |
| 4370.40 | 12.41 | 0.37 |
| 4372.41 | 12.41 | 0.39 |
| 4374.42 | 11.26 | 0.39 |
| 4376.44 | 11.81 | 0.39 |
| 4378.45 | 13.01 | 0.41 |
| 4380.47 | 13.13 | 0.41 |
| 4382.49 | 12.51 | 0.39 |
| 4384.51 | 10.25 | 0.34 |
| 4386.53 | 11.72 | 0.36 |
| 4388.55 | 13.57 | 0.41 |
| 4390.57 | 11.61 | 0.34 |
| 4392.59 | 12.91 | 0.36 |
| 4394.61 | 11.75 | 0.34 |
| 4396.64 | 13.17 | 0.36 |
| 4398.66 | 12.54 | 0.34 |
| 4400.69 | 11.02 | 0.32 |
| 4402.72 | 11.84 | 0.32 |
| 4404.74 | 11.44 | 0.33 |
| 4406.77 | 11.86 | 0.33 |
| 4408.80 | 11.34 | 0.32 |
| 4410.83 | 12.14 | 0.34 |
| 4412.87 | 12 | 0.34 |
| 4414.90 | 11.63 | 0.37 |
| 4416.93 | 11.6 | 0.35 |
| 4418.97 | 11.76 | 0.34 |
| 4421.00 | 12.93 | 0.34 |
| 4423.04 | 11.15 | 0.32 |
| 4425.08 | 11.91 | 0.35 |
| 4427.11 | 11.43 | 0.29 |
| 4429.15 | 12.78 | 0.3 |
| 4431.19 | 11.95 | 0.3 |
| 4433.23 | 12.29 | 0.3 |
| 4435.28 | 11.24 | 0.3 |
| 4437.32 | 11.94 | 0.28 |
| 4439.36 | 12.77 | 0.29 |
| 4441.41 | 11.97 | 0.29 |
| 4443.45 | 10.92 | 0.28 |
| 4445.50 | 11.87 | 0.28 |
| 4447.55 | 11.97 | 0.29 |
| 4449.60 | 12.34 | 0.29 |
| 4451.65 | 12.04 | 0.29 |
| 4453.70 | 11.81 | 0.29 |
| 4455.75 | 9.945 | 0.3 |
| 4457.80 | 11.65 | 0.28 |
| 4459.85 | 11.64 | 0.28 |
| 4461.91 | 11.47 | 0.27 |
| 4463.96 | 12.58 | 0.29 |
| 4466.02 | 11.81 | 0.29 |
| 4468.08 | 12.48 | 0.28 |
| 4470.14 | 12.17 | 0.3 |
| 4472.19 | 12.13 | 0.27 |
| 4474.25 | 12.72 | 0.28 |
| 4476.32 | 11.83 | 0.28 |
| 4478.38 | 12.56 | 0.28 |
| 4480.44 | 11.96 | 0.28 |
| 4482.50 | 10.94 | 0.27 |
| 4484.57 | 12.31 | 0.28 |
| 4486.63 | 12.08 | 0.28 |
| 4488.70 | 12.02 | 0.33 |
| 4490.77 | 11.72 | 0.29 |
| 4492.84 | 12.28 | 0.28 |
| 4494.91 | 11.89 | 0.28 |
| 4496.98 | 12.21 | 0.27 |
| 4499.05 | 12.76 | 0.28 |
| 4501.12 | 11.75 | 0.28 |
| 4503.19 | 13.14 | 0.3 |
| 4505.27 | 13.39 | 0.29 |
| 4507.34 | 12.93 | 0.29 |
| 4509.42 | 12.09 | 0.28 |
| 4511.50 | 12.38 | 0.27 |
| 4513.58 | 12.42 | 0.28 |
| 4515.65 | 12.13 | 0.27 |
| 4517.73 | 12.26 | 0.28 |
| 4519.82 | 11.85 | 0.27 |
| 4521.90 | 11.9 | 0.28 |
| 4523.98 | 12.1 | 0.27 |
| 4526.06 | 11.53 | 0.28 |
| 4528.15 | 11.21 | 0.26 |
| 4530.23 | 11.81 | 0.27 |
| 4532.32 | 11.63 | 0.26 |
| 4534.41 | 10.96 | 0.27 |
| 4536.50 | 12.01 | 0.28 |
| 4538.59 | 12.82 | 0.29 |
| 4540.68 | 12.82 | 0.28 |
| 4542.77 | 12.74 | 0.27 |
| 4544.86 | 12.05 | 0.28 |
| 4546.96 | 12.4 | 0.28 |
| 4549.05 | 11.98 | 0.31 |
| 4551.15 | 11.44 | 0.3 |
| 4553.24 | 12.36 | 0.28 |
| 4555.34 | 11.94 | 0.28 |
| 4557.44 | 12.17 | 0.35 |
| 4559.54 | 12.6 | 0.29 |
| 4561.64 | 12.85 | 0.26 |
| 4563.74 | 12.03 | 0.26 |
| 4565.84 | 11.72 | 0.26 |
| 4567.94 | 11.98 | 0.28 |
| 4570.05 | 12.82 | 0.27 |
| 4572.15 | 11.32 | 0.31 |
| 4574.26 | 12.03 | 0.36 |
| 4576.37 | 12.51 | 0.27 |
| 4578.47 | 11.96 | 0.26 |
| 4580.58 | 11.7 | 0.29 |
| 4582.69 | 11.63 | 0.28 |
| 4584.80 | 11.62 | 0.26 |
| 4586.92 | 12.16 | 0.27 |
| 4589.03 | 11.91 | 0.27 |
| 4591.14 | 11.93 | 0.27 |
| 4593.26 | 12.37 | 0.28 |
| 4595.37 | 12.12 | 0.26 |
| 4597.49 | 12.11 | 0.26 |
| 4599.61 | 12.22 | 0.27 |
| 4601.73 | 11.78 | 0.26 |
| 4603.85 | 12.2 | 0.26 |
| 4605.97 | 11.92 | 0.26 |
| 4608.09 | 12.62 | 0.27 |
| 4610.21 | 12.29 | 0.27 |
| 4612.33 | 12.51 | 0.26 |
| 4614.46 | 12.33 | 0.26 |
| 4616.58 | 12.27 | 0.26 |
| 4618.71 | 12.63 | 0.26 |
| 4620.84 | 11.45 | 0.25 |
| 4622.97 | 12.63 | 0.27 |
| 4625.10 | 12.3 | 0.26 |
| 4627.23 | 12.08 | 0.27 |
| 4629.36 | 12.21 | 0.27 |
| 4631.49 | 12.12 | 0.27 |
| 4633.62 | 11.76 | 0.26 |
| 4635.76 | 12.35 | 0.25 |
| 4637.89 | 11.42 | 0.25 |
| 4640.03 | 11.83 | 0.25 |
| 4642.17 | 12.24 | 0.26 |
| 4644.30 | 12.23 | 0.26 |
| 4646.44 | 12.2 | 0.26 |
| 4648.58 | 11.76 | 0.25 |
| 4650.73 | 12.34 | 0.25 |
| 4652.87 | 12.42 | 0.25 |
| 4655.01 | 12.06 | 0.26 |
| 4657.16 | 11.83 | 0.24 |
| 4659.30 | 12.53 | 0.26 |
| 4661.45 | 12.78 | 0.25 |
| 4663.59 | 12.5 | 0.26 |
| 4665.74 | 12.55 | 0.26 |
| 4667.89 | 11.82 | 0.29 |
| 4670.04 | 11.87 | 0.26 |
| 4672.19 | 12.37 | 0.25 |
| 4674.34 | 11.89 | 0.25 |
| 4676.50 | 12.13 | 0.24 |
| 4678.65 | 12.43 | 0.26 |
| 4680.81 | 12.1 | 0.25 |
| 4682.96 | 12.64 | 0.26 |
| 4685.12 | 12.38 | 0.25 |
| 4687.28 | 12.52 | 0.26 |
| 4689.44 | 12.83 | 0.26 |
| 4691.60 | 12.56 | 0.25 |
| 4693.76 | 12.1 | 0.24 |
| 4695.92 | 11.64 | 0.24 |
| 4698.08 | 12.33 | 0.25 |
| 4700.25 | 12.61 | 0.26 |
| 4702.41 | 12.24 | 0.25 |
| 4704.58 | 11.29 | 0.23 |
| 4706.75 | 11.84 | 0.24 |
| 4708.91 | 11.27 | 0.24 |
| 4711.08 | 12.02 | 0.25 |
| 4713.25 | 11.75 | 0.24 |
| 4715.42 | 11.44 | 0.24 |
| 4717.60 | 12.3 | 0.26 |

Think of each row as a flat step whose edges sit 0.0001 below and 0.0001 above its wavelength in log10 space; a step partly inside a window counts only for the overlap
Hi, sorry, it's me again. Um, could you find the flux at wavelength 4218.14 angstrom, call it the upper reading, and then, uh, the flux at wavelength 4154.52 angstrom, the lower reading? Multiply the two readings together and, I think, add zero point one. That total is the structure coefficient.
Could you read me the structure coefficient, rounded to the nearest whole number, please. 139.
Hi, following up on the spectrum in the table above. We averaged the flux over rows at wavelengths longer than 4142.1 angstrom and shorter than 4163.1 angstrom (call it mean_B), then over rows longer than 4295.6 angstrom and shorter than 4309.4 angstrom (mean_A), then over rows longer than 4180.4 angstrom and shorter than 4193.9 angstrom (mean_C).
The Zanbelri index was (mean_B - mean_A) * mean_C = 25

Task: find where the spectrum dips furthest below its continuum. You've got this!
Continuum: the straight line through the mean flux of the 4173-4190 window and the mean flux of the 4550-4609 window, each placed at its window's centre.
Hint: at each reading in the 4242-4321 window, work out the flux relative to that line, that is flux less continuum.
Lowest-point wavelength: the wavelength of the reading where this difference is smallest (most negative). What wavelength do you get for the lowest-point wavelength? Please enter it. 4302.50 angstrom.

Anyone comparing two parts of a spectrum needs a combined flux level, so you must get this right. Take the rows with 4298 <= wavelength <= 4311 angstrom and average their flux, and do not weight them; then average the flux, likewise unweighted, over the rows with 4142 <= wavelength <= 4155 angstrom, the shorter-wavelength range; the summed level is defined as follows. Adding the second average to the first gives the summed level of 22.4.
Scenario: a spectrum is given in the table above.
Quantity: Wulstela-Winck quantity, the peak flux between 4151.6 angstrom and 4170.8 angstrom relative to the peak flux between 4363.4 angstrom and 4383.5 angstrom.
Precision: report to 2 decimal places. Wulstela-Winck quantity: 1.00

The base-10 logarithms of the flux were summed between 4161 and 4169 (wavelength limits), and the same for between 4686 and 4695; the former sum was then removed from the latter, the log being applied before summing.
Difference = -0.01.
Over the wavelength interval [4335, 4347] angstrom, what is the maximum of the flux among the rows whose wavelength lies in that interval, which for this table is 11.52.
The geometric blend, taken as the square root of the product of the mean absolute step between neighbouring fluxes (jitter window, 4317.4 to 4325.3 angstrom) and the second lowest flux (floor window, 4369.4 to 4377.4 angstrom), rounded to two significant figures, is 2.7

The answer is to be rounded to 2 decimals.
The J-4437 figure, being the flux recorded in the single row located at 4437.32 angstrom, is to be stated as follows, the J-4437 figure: 11.94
